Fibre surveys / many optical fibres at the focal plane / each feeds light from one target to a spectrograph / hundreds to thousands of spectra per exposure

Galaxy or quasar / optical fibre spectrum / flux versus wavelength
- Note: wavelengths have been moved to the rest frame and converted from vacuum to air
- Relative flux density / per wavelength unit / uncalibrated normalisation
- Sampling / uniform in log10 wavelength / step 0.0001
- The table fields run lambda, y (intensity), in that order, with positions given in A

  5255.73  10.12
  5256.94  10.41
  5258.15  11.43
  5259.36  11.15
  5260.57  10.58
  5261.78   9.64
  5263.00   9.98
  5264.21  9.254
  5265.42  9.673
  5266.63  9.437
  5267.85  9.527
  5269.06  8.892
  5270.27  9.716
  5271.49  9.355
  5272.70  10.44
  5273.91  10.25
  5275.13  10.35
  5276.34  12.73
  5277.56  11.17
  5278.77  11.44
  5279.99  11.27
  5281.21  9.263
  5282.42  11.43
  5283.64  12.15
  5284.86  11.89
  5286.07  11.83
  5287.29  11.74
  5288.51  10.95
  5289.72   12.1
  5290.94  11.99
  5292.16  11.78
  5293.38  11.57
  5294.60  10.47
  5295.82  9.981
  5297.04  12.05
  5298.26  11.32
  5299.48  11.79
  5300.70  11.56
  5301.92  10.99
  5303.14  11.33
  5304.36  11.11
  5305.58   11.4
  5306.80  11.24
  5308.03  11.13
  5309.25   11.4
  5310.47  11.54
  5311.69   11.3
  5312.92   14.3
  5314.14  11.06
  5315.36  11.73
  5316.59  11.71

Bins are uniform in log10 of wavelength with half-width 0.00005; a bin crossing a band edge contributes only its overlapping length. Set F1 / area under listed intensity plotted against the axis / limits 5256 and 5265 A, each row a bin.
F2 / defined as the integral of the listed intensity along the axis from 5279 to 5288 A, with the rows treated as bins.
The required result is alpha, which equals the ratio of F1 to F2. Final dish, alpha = 0.91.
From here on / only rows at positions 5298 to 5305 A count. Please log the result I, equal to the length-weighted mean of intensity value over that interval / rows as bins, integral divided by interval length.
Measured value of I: 11.4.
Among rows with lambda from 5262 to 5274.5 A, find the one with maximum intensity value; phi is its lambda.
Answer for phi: 5272.70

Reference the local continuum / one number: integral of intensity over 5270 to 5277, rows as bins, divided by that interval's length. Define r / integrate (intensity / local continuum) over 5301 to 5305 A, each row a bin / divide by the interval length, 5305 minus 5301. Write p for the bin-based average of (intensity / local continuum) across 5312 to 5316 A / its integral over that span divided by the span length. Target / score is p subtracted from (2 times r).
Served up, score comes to 0.96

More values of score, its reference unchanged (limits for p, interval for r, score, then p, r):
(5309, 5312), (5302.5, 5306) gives 1.06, 1.09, 1.07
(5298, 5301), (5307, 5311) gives 1.05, 1.10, 1.08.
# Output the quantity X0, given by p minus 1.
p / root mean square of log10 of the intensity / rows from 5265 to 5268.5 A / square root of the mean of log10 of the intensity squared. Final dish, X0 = -0.020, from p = 0.98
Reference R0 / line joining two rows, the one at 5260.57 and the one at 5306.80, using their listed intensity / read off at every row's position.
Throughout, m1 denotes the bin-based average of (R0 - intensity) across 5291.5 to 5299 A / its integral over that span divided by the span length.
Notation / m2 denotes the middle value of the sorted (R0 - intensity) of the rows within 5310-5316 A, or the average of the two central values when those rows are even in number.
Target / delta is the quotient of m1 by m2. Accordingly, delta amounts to 0.5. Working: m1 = -0.14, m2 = -0.25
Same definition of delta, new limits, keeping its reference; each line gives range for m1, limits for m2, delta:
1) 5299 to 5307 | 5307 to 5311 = 1.3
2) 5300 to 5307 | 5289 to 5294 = 0.1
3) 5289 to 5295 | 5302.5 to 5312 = 9.3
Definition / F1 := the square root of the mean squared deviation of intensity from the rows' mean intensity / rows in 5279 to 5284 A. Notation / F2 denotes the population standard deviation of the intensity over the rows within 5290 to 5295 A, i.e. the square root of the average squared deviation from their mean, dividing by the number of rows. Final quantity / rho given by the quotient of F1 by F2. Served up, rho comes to 1.83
